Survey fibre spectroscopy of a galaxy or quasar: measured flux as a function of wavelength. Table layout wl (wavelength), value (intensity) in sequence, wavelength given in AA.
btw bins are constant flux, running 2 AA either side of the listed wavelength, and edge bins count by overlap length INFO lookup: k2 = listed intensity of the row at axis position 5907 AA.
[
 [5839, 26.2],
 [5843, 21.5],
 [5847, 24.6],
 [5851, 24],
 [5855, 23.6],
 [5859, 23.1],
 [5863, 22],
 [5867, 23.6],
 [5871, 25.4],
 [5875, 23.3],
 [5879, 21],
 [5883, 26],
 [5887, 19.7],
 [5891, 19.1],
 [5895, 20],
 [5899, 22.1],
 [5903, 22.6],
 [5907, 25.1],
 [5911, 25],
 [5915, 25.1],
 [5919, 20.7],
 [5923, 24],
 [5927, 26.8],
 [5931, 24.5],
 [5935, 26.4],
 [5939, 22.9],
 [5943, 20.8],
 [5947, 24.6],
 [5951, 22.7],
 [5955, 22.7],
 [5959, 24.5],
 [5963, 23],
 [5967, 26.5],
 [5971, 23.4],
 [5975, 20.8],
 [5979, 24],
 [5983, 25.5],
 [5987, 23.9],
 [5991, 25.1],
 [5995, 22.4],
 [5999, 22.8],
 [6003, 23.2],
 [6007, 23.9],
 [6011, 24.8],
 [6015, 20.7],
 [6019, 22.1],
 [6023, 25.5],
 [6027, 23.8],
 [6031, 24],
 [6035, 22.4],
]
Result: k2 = 25.1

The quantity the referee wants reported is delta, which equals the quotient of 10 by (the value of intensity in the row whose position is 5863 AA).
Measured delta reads 0.455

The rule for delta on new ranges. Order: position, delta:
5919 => 0.483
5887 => 0.508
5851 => 0.417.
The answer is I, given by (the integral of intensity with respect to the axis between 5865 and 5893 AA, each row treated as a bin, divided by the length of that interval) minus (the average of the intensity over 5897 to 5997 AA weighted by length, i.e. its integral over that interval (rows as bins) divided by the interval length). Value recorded -1.2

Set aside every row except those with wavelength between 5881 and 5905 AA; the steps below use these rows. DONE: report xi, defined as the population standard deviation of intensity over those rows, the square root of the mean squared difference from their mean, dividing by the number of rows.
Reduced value 2.3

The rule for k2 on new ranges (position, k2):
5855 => 23.6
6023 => 25.5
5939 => 22.9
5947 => 24.6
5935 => 26.4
